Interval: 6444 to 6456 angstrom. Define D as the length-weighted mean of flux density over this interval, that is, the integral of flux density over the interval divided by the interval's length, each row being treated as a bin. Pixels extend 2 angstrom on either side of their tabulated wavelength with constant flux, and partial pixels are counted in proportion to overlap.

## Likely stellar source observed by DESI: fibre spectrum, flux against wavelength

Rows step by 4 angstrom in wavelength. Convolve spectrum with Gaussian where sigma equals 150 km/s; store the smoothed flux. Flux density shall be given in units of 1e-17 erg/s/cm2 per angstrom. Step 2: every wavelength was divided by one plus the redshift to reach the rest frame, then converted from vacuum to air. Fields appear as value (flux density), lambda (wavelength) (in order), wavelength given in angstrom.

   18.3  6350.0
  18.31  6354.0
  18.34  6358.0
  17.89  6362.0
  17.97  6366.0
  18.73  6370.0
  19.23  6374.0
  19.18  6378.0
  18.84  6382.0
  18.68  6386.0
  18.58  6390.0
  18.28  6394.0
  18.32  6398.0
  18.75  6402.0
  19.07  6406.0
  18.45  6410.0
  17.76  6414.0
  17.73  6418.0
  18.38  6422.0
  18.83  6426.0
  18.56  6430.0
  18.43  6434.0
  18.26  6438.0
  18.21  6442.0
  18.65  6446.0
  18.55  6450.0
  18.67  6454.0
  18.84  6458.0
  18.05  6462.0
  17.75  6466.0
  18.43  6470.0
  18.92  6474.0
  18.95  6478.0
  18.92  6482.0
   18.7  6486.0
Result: 18.6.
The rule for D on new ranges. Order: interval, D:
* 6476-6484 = 18.9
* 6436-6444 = 18.2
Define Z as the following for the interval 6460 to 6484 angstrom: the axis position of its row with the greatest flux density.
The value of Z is 6478.0 angstrom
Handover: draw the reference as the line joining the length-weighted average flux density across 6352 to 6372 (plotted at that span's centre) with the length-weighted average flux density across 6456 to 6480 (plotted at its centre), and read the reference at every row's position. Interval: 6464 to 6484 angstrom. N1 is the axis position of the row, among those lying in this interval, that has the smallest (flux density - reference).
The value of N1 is 6466.0 angstrom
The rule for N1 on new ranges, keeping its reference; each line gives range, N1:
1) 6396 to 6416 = 6414.0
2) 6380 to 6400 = 6394.0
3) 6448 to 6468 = 6466.0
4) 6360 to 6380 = 6362.0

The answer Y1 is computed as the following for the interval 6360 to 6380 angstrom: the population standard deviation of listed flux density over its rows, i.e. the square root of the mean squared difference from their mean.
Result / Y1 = 0.57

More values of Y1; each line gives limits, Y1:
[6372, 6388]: 0.23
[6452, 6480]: 0.43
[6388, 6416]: 0.38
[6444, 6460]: 0.10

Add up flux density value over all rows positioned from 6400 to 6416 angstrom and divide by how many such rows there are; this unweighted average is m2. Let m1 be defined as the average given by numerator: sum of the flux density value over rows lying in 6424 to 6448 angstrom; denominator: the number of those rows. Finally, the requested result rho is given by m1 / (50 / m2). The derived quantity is 6.84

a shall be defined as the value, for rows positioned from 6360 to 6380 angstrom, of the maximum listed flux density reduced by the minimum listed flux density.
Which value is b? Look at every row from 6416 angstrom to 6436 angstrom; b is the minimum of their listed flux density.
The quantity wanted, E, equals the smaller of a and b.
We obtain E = 1.34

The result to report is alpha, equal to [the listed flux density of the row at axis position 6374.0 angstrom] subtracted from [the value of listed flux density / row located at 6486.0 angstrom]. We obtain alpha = -0.53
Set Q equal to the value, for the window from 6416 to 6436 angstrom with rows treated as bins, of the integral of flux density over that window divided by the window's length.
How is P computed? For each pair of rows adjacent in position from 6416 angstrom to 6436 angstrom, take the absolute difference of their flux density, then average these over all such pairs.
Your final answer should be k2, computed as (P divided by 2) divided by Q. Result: 0.0102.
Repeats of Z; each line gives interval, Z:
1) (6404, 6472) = 6406.0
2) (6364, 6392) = 6374.0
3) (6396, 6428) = 6406.0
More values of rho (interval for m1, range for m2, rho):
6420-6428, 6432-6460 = 6.89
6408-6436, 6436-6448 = 6.73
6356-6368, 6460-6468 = 6.47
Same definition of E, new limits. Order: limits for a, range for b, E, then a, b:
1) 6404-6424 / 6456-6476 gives 1.34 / 1.34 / 17.75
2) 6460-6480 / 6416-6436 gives 1.20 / 1.20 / 17.73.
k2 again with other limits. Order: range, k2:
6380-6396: 0.0050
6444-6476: 0.0102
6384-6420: 0.0086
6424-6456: 0.0049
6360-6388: 0.0084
